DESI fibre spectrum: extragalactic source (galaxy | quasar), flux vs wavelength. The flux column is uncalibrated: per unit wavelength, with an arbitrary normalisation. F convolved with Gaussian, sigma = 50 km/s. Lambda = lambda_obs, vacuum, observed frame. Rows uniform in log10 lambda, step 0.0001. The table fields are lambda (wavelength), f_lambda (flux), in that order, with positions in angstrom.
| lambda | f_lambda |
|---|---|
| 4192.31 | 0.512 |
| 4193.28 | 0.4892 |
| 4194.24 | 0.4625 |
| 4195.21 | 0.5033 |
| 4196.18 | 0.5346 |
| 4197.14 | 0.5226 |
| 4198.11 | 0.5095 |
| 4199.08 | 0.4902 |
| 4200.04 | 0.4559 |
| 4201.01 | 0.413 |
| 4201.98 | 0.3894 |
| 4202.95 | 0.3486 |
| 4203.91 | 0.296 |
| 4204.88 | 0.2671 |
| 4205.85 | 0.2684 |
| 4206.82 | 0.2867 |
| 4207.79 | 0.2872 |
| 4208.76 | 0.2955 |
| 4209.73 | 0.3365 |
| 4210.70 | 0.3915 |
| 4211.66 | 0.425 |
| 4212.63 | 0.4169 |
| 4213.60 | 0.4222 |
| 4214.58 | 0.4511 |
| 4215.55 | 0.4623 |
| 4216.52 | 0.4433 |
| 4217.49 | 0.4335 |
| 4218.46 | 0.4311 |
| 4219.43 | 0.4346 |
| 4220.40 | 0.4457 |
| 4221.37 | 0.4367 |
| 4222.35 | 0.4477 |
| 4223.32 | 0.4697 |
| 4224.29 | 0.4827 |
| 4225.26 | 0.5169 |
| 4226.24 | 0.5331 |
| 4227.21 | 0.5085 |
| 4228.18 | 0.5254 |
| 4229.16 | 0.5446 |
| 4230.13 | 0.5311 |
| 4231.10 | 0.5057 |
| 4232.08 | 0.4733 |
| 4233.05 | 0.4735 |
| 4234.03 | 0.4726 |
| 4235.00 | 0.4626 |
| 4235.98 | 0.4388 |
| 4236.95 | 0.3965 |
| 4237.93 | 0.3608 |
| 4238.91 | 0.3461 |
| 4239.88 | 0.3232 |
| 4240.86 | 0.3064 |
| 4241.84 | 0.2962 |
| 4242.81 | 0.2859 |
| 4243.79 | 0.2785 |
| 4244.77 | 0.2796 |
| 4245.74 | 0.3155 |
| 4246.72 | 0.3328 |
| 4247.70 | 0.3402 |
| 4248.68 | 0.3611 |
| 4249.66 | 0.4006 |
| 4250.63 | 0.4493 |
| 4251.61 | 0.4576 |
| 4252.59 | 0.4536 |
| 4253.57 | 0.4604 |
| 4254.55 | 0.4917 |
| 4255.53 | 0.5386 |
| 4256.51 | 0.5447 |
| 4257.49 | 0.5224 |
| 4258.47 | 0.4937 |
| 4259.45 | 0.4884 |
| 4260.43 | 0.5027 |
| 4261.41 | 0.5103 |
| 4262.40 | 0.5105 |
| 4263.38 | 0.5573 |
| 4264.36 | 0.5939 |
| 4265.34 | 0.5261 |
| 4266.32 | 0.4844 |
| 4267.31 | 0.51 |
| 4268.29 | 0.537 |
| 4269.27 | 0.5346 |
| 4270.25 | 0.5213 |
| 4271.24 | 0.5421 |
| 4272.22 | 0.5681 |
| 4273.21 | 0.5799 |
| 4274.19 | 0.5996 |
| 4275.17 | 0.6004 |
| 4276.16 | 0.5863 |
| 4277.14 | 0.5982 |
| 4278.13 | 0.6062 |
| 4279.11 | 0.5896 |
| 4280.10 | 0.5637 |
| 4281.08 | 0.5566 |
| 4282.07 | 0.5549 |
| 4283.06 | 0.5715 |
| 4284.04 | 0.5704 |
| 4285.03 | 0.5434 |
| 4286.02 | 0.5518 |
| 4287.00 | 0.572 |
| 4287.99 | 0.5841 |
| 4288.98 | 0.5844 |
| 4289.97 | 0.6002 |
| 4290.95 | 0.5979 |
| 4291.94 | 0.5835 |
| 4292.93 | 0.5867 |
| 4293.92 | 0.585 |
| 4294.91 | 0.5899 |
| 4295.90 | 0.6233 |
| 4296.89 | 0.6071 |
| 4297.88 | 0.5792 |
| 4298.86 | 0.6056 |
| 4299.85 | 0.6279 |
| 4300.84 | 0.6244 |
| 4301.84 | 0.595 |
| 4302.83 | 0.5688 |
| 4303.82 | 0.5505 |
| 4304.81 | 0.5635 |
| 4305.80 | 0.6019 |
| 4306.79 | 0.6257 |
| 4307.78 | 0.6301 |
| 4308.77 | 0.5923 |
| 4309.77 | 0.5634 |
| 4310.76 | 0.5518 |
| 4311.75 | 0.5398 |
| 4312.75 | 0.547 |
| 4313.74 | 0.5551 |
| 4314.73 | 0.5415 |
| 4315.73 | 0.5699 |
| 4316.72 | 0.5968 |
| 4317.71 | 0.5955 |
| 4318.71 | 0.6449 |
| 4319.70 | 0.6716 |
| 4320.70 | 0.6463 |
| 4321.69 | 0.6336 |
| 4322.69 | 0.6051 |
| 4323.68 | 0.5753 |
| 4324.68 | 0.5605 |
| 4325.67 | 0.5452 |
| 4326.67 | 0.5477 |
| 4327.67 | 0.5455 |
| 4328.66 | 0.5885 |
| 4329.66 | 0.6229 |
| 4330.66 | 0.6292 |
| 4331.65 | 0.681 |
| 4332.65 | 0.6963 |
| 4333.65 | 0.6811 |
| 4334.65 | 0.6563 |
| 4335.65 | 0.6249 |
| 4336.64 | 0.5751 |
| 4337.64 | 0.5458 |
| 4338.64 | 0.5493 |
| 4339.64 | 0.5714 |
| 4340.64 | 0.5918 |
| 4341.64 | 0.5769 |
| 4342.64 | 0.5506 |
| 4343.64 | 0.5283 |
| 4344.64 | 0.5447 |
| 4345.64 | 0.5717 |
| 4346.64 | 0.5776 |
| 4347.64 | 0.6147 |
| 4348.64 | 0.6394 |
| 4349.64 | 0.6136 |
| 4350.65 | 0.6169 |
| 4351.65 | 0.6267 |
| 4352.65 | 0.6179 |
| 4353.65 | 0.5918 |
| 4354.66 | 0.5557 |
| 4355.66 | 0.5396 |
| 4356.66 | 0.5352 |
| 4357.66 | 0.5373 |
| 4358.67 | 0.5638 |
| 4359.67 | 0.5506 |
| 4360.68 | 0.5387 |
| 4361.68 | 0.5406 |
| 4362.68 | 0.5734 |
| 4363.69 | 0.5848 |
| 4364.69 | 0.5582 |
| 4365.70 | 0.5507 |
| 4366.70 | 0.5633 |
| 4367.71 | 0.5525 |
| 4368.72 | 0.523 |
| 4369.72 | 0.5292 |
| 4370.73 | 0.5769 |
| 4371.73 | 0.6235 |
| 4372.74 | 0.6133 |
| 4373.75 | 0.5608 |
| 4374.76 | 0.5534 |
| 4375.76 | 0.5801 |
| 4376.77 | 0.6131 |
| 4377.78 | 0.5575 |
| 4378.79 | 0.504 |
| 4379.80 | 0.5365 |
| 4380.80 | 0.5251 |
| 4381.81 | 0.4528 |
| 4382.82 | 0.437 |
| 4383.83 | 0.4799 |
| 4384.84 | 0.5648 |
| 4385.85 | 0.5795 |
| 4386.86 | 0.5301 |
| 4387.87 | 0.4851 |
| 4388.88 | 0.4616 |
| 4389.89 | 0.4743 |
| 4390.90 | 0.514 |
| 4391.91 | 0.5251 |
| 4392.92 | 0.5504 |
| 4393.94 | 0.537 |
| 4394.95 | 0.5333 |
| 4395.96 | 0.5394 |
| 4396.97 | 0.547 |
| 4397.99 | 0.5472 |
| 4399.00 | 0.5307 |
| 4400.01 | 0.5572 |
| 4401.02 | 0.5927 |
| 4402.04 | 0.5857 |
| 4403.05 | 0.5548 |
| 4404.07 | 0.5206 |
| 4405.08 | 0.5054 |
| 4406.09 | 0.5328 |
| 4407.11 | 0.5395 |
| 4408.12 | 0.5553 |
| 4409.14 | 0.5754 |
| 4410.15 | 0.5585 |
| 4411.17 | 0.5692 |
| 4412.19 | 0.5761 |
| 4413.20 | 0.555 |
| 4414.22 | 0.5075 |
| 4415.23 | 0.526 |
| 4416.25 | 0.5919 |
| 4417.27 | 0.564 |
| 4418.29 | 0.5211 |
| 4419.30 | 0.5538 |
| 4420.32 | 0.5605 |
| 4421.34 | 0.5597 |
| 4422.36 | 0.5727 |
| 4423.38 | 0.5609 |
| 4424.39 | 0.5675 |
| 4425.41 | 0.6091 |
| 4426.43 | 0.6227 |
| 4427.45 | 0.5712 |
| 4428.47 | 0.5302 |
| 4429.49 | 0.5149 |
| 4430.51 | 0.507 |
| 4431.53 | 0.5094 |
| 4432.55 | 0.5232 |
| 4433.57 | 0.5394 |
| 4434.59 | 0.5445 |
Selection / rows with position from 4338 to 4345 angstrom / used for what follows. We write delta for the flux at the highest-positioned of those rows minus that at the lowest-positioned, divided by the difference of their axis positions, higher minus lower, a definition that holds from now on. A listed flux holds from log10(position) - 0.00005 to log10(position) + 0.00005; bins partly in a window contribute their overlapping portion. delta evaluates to -0.001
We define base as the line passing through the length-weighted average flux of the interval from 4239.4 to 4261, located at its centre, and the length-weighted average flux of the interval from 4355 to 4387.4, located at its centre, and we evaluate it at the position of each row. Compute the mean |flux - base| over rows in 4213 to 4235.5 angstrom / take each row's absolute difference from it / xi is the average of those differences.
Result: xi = 0.028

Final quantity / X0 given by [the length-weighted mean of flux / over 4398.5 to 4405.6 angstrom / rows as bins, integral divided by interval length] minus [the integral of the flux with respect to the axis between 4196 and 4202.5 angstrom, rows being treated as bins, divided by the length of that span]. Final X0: 0.08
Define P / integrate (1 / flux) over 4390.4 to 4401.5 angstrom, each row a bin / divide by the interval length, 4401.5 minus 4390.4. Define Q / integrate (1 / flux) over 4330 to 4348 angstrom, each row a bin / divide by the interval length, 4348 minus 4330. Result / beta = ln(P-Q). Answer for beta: -1.83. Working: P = 1.84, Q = 1.68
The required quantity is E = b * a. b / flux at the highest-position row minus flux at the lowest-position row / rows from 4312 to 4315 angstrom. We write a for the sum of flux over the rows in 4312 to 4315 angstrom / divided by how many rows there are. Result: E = -0.003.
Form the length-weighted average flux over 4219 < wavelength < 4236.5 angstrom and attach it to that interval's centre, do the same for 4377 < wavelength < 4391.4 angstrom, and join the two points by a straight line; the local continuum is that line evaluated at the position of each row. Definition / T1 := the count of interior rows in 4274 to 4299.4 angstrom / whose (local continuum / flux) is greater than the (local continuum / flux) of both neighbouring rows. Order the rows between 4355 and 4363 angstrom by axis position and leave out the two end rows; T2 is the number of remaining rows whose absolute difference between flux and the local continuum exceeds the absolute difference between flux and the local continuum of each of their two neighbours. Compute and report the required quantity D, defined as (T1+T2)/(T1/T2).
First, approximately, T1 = 6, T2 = 1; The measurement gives 1.2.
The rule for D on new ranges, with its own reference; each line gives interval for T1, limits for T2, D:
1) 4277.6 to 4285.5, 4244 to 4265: 6.0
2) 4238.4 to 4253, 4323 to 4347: 12.0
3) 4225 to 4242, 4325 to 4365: 31.5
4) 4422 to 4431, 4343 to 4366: 20.0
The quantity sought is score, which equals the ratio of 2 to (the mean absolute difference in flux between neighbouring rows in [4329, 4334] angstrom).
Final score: 90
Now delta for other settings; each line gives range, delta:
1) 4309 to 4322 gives 0.006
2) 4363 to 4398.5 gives -0.001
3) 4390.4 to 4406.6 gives 0.001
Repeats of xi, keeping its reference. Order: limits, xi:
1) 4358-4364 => 0.015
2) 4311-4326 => 0.035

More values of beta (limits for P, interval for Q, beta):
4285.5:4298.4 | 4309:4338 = -3.91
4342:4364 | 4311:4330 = -3.39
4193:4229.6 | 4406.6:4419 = -0.49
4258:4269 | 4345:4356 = -1.38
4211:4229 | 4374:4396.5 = -1.34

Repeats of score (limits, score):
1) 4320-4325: 93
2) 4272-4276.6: 172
